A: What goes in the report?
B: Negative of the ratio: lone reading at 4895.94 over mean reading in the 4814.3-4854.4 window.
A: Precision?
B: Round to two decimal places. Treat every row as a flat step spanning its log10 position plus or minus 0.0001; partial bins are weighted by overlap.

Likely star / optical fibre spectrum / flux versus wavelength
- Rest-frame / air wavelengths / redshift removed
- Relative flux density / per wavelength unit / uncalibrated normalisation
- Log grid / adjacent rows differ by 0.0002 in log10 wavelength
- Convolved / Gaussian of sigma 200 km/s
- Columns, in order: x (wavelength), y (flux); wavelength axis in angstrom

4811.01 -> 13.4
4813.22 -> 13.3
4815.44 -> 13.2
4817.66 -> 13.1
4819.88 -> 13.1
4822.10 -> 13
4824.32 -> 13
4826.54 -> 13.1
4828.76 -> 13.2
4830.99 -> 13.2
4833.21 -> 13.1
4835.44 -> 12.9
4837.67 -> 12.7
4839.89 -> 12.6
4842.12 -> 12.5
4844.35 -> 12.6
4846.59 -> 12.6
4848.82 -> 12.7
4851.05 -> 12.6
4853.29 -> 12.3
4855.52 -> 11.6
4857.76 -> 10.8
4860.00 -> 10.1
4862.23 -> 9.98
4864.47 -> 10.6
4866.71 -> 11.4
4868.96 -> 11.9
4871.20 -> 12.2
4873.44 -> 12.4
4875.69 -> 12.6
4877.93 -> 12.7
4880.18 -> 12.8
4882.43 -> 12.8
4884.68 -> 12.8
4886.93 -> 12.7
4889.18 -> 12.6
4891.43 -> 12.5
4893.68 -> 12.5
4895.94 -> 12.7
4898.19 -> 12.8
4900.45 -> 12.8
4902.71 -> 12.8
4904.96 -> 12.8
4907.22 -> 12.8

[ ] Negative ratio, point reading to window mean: -0.99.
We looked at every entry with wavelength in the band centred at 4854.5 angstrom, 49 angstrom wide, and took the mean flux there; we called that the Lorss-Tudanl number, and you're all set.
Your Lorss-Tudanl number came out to 12.1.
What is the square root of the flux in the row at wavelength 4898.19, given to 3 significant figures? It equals 3.58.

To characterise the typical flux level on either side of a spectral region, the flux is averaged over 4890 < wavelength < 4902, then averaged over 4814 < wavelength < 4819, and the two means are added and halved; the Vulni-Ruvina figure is 12.9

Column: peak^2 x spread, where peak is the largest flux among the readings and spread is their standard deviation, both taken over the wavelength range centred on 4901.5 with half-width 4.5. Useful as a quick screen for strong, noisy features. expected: 0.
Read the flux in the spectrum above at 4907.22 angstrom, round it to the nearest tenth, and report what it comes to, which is 12.8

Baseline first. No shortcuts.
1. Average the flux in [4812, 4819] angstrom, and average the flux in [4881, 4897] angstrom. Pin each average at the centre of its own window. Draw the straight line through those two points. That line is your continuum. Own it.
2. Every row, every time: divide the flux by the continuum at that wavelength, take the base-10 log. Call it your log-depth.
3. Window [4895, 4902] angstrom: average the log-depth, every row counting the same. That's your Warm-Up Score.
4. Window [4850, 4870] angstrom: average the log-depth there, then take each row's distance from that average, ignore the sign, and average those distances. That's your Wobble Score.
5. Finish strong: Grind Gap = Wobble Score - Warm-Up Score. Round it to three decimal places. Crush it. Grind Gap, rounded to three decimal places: 0.024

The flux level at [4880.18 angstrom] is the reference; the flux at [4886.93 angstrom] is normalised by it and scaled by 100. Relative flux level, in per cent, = 99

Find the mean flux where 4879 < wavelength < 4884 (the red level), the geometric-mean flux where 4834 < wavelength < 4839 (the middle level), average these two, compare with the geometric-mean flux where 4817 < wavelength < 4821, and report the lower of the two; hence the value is 12.8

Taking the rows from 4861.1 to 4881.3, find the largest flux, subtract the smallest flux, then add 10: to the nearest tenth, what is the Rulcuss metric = 12.8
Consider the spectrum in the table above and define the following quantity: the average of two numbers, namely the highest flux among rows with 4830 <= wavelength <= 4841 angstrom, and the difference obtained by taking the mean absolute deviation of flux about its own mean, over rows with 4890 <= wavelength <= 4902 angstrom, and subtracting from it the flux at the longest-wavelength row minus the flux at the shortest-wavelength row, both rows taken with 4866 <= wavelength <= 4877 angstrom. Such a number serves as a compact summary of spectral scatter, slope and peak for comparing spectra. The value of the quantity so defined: 6.1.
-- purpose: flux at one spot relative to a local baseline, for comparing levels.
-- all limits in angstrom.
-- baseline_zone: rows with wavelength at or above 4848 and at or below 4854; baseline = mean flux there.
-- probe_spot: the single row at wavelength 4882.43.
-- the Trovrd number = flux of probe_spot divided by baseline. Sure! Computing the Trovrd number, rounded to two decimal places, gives 1.02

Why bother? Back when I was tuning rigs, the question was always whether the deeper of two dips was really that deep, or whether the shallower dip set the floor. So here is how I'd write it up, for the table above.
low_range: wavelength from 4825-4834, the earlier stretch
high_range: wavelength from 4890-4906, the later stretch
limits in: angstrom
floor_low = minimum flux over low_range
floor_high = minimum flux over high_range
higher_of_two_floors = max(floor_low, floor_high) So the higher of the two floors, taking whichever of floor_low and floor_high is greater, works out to 13.1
